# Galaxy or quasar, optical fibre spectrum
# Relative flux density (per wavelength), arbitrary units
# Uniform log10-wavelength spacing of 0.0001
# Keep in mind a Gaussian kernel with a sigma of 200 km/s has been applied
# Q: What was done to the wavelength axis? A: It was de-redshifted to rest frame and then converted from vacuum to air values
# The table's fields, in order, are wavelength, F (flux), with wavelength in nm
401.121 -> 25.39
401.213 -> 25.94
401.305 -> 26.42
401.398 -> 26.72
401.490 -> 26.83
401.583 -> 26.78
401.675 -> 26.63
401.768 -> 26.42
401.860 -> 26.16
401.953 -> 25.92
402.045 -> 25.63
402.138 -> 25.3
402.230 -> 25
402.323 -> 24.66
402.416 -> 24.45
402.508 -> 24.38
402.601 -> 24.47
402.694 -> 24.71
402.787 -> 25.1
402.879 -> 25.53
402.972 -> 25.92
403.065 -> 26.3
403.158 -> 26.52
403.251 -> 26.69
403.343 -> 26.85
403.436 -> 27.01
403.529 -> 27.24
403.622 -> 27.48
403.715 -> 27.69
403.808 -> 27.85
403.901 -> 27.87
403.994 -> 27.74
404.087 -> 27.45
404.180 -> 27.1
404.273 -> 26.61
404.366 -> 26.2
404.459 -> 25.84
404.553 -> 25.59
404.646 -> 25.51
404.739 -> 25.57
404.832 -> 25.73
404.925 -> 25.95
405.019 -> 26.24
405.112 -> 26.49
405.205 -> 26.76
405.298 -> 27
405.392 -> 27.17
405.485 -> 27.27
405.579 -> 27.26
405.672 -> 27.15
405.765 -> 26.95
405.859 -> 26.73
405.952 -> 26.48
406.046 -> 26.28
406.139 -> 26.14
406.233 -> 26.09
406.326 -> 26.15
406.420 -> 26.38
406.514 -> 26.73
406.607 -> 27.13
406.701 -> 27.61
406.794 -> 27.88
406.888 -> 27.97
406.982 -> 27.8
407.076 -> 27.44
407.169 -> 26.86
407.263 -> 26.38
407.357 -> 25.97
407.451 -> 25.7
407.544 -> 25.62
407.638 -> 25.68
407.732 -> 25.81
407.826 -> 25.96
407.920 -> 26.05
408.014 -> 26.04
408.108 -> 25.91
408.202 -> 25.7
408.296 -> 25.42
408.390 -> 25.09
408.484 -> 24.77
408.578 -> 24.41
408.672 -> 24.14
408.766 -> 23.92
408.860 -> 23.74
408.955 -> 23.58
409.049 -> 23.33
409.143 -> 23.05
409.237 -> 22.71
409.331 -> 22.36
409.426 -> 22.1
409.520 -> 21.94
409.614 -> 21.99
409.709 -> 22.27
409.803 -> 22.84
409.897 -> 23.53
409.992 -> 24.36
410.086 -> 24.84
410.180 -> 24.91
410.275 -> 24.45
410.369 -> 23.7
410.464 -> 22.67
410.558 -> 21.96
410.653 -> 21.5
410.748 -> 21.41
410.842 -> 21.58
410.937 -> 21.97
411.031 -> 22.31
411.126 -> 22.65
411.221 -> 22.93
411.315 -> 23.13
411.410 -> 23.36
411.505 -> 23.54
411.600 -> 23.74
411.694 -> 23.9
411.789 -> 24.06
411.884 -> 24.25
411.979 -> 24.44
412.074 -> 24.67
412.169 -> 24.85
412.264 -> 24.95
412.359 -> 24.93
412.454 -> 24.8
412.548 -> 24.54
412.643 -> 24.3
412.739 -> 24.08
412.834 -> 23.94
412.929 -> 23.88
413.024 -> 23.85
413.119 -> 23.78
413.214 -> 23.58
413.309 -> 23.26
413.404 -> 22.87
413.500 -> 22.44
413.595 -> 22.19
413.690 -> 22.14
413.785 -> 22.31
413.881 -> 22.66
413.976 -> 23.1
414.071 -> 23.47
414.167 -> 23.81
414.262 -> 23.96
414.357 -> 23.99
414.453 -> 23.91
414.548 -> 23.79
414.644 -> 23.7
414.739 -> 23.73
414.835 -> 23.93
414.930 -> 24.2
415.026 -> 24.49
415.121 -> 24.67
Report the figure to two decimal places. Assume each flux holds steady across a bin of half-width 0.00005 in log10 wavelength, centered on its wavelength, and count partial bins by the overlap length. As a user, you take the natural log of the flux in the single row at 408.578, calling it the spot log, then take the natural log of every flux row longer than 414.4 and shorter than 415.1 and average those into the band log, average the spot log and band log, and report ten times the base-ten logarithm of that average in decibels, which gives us 5.03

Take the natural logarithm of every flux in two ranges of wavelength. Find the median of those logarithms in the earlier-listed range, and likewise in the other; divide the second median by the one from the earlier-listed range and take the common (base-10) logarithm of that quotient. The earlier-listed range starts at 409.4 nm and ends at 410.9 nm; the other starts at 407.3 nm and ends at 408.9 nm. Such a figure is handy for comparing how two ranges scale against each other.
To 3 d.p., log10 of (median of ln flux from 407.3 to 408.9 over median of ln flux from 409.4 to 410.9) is 0.018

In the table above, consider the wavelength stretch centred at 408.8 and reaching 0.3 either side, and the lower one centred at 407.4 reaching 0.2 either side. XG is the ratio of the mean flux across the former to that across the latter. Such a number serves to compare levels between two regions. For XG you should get 0.92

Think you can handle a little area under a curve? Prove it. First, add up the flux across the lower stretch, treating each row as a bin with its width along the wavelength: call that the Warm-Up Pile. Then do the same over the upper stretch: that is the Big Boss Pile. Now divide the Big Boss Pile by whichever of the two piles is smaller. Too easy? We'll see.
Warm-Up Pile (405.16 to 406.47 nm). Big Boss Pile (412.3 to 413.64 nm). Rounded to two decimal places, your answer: 1.00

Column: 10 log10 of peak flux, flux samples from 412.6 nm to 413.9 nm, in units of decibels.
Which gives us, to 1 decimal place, 13.9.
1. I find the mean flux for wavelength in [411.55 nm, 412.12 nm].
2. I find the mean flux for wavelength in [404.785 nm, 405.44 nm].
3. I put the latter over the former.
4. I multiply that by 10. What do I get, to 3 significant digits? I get 11.0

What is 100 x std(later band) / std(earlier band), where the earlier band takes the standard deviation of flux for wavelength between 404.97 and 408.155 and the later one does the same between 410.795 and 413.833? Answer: 143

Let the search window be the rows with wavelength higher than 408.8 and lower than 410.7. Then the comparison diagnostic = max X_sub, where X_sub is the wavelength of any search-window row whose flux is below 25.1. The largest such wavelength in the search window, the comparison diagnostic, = 410.653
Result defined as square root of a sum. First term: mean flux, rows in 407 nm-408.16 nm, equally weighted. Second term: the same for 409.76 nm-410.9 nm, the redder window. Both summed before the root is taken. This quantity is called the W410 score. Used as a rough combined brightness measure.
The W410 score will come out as 7.02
